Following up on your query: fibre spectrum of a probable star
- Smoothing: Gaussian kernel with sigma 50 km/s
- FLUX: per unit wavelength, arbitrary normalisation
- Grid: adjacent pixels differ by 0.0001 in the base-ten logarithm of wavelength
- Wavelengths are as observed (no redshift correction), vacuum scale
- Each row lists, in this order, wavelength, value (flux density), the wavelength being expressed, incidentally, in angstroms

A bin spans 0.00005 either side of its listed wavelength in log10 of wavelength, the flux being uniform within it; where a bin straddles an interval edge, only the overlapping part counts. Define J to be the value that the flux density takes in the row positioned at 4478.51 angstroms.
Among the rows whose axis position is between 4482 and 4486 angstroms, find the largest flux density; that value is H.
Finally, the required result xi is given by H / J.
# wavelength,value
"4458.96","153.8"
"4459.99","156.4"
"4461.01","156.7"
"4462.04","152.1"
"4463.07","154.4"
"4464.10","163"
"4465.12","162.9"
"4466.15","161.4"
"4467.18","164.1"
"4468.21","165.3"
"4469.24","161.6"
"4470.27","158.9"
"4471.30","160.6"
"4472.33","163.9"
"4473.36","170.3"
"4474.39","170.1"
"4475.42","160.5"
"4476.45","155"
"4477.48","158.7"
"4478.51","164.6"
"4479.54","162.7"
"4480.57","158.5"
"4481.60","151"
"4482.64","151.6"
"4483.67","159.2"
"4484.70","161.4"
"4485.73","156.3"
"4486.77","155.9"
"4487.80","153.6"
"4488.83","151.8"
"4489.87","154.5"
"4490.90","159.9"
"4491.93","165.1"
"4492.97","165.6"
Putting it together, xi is 0.98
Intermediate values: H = 161.4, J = 164.6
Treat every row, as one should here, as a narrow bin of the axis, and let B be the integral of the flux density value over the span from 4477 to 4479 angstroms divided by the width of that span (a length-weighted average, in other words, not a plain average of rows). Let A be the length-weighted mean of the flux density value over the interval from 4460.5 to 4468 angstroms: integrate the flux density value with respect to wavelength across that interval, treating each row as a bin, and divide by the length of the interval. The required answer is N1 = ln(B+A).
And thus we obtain 5.772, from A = 159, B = 161.8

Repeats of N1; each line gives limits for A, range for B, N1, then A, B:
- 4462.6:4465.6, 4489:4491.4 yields 5.758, 160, 156.2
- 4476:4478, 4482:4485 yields 5.749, 157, 156.7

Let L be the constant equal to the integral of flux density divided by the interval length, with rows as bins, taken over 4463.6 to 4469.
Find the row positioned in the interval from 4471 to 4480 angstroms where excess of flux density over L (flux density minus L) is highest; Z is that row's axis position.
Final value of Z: 4473.36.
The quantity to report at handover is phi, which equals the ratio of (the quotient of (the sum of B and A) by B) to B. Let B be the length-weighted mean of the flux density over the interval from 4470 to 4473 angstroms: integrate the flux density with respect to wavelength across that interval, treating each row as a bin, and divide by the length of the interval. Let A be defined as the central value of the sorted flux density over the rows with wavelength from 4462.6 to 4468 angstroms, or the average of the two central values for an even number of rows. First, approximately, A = 163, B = 162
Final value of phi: 0.0124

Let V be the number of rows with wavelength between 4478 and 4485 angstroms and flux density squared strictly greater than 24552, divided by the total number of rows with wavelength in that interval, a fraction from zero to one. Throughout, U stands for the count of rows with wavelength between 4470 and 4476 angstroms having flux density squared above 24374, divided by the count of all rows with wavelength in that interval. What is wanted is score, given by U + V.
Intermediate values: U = 1.00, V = 0.71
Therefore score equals 1.71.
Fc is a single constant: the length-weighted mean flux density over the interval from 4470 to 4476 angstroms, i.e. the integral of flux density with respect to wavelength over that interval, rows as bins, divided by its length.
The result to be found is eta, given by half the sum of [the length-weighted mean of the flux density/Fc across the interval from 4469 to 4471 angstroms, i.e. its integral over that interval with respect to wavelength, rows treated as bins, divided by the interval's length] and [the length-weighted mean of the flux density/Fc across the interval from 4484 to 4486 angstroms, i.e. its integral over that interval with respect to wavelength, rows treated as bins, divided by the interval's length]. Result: 0.97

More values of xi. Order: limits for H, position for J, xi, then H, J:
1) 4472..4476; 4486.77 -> 1.09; 170.3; 155.9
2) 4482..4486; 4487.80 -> 1.05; 161.4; 153.6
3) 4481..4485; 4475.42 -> 1.01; 161.4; 160.5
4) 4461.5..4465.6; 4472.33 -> 0.99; 163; 163.9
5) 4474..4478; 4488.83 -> 1.12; 170.1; 151.8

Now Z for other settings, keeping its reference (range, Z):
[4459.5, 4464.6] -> 4464.10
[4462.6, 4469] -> 4468.21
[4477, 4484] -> 4478.51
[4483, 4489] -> 4484.70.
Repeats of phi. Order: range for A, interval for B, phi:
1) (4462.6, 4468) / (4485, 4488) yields 0.0131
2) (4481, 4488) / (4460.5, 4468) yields 0.0124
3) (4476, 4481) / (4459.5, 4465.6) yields 0.0127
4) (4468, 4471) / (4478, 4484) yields 0.0128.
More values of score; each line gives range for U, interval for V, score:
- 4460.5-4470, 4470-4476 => 1.78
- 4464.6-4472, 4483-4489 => 1.33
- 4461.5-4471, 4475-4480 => 1.58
